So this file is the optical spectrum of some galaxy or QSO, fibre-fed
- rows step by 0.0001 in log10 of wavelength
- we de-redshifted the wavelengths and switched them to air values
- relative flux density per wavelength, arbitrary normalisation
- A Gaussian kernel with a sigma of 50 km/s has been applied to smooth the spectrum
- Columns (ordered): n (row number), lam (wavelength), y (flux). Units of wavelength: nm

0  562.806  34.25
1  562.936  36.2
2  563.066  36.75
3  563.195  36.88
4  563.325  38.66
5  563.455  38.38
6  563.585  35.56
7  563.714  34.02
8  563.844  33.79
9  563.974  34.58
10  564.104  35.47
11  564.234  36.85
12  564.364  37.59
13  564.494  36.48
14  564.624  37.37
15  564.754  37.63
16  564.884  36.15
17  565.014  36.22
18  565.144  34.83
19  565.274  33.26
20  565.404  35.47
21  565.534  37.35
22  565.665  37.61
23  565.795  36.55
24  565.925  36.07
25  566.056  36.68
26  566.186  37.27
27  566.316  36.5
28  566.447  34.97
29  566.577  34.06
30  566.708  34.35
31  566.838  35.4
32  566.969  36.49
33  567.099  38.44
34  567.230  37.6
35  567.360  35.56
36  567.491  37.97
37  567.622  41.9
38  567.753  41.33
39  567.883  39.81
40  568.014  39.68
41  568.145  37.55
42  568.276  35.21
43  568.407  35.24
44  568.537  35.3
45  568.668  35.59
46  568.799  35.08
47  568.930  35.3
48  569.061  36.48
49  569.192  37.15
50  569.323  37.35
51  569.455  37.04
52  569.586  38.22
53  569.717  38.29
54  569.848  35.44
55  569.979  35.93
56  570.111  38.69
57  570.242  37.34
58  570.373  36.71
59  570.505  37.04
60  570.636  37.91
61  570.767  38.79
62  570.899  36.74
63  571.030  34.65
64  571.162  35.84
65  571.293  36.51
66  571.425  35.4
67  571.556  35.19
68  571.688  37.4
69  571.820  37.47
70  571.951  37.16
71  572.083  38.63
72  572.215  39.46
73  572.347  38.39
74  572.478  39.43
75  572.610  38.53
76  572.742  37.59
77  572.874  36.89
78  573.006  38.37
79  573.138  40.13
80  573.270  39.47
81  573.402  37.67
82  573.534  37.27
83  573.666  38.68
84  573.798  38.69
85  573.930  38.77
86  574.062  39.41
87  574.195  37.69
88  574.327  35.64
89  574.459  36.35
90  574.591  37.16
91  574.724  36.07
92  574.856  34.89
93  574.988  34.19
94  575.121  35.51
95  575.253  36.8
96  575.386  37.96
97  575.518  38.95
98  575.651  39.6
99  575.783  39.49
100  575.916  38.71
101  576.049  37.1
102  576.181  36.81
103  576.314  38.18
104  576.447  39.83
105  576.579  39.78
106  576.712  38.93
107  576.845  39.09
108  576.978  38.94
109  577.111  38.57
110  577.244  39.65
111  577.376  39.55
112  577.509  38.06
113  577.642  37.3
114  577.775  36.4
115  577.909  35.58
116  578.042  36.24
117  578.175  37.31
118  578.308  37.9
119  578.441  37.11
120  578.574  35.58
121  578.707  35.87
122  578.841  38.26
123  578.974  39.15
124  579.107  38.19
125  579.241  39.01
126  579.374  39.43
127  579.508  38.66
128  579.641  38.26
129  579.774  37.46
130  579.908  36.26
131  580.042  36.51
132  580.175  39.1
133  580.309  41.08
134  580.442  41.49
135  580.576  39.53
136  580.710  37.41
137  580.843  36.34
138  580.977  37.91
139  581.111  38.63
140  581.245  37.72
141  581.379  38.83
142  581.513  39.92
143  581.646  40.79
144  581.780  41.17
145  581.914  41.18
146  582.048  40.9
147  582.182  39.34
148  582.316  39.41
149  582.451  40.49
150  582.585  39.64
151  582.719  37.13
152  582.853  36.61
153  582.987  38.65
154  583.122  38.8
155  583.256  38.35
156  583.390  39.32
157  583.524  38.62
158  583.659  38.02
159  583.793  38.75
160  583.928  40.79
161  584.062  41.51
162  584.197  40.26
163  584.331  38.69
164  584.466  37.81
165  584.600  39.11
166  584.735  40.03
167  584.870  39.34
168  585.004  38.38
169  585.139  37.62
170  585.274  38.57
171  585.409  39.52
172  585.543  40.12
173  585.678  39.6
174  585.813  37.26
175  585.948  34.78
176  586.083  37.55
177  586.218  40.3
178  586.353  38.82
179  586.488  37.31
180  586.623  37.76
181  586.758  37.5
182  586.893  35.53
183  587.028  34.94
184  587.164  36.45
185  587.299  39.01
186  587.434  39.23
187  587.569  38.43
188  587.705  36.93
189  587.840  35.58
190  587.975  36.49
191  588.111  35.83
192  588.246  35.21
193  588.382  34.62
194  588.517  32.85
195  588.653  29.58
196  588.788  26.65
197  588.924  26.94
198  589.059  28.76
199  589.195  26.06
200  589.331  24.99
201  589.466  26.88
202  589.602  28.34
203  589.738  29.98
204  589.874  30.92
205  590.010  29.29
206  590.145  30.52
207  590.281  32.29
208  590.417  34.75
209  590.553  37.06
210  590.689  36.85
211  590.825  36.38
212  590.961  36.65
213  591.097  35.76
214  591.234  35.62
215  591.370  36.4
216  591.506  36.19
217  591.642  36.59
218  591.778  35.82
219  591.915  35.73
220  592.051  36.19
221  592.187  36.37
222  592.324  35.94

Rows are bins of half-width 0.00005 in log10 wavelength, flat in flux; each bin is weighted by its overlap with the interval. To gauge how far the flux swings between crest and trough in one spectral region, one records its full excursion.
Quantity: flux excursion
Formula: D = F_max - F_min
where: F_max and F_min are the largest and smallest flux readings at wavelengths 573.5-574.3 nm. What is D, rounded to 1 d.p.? 2.1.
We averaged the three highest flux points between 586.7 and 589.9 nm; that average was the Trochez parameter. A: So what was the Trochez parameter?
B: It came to 38.9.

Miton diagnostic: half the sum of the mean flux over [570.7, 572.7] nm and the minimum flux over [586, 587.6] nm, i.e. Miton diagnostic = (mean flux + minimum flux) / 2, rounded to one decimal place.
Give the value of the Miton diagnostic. 36.1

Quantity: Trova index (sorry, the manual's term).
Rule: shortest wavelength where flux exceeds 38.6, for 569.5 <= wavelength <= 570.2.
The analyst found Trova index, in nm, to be 570.111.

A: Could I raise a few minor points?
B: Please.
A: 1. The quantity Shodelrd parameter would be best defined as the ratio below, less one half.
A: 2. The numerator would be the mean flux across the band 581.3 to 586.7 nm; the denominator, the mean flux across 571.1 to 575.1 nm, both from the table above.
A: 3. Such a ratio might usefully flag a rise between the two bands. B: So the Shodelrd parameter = 0.54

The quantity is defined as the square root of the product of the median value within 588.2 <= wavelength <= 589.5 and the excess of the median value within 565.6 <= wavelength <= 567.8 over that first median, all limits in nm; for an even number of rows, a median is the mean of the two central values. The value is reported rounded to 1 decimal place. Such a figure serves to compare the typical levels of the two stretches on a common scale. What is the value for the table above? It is 15.6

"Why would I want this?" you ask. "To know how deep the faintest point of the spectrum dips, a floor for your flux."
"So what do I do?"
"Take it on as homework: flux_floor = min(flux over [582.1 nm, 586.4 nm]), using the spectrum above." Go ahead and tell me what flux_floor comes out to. 34.78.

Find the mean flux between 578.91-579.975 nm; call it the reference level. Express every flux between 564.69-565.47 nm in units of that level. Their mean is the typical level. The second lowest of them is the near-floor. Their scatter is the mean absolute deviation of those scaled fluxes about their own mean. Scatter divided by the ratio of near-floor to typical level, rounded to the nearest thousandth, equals 0.029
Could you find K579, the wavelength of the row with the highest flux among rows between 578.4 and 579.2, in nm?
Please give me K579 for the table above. 578.974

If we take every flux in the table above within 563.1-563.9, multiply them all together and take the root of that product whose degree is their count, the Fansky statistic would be 36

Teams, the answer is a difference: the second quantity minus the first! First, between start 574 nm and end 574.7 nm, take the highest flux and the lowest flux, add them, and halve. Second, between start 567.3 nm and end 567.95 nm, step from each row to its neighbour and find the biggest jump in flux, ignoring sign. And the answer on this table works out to -33.6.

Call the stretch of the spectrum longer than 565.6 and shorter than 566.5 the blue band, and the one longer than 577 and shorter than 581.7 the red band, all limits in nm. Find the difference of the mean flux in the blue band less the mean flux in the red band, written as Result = -1.6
